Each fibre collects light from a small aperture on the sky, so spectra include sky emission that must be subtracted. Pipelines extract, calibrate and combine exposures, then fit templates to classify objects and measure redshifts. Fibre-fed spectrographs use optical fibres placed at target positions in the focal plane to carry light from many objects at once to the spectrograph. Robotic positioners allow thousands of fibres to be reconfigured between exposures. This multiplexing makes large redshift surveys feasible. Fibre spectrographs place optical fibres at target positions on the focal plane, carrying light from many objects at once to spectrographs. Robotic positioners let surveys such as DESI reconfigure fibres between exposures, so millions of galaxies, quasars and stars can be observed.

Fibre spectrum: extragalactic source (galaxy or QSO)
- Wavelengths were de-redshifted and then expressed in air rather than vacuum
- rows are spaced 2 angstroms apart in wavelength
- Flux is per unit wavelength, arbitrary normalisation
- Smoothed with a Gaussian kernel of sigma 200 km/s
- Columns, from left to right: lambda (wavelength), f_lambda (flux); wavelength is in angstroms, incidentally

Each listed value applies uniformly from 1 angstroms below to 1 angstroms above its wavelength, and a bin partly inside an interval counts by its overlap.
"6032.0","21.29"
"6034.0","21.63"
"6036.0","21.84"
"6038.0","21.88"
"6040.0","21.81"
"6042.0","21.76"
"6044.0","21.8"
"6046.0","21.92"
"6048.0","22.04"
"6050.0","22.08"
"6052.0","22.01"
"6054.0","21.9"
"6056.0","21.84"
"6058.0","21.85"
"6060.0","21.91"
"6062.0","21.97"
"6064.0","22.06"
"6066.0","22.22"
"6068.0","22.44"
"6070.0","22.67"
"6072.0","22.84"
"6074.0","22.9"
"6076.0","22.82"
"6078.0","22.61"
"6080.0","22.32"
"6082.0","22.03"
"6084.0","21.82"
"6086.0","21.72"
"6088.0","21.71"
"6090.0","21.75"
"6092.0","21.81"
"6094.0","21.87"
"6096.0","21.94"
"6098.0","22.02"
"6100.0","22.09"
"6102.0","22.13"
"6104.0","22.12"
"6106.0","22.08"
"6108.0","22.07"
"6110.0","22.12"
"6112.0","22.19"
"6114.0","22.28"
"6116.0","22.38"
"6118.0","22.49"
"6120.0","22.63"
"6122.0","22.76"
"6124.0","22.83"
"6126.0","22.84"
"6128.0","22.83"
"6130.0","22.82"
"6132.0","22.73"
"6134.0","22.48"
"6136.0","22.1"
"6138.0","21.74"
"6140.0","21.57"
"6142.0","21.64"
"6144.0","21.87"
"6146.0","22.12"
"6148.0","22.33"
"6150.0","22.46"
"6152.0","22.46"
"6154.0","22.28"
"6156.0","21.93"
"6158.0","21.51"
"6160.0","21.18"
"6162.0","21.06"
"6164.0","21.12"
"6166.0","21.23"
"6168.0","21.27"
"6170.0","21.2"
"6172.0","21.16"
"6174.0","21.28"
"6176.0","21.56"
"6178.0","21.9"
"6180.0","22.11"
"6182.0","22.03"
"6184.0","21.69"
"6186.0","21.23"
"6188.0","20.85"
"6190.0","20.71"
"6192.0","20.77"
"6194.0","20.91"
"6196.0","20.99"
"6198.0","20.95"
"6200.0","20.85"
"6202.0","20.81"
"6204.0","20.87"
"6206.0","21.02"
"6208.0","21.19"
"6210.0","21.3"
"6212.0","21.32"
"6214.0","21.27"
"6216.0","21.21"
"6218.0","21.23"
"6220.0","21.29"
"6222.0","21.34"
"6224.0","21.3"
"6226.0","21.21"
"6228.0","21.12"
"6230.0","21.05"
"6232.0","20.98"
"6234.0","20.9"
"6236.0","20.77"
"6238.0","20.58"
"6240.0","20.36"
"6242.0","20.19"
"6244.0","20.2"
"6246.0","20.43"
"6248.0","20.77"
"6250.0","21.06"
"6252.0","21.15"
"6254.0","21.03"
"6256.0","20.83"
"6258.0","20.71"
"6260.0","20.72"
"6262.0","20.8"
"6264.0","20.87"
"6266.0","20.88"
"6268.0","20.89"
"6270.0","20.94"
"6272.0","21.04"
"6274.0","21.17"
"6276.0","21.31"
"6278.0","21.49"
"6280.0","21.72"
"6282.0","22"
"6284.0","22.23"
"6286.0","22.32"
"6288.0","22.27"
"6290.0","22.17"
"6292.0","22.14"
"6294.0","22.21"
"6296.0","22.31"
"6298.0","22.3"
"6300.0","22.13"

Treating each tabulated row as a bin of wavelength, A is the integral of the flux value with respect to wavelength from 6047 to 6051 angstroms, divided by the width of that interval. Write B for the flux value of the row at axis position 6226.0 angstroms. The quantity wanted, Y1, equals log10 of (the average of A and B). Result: 1.34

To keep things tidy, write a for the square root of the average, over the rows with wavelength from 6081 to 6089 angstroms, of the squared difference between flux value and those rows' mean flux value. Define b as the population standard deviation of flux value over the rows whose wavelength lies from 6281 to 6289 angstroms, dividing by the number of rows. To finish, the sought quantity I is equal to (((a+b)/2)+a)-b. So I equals 0.13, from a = 0.13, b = 0.123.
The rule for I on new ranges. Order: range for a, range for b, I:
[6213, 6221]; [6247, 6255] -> -0.02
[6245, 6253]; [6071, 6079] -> 0.37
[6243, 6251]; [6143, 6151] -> 0.38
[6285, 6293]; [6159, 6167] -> 0.08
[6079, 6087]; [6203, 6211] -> 0.26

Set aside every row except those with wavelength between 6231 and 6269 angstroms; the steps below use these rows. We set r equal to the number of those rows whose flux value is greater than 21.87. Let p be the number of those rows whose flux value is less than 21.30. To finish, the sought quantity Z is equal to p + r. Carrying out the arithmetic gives 19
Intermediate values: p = 19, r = 0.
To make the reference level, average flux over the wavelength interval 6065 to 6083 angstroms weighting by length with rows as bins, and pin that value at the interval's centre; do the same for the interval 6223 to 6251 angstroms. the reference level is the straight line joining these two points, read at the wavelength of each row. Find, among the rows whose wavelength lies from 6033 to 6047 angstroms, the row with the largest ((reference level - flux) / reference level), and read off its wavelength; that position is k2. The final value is 6034.0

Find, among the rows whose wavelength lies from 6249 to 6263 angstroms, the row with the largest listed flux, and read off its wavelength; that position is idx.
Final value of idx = 6252.0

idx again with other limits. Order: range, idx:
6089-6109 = 6102.0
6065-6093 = 6074.0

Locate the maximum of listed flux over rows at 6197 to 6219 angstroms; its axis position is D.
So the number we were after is 6212.0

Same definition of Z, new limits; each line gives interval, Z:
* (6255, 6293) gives 16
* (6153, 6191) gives 16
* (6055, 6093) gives 12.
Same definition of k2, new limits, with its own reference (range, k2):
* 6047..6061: 6056.0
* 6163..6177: 6164.0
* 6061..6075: 6062.0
